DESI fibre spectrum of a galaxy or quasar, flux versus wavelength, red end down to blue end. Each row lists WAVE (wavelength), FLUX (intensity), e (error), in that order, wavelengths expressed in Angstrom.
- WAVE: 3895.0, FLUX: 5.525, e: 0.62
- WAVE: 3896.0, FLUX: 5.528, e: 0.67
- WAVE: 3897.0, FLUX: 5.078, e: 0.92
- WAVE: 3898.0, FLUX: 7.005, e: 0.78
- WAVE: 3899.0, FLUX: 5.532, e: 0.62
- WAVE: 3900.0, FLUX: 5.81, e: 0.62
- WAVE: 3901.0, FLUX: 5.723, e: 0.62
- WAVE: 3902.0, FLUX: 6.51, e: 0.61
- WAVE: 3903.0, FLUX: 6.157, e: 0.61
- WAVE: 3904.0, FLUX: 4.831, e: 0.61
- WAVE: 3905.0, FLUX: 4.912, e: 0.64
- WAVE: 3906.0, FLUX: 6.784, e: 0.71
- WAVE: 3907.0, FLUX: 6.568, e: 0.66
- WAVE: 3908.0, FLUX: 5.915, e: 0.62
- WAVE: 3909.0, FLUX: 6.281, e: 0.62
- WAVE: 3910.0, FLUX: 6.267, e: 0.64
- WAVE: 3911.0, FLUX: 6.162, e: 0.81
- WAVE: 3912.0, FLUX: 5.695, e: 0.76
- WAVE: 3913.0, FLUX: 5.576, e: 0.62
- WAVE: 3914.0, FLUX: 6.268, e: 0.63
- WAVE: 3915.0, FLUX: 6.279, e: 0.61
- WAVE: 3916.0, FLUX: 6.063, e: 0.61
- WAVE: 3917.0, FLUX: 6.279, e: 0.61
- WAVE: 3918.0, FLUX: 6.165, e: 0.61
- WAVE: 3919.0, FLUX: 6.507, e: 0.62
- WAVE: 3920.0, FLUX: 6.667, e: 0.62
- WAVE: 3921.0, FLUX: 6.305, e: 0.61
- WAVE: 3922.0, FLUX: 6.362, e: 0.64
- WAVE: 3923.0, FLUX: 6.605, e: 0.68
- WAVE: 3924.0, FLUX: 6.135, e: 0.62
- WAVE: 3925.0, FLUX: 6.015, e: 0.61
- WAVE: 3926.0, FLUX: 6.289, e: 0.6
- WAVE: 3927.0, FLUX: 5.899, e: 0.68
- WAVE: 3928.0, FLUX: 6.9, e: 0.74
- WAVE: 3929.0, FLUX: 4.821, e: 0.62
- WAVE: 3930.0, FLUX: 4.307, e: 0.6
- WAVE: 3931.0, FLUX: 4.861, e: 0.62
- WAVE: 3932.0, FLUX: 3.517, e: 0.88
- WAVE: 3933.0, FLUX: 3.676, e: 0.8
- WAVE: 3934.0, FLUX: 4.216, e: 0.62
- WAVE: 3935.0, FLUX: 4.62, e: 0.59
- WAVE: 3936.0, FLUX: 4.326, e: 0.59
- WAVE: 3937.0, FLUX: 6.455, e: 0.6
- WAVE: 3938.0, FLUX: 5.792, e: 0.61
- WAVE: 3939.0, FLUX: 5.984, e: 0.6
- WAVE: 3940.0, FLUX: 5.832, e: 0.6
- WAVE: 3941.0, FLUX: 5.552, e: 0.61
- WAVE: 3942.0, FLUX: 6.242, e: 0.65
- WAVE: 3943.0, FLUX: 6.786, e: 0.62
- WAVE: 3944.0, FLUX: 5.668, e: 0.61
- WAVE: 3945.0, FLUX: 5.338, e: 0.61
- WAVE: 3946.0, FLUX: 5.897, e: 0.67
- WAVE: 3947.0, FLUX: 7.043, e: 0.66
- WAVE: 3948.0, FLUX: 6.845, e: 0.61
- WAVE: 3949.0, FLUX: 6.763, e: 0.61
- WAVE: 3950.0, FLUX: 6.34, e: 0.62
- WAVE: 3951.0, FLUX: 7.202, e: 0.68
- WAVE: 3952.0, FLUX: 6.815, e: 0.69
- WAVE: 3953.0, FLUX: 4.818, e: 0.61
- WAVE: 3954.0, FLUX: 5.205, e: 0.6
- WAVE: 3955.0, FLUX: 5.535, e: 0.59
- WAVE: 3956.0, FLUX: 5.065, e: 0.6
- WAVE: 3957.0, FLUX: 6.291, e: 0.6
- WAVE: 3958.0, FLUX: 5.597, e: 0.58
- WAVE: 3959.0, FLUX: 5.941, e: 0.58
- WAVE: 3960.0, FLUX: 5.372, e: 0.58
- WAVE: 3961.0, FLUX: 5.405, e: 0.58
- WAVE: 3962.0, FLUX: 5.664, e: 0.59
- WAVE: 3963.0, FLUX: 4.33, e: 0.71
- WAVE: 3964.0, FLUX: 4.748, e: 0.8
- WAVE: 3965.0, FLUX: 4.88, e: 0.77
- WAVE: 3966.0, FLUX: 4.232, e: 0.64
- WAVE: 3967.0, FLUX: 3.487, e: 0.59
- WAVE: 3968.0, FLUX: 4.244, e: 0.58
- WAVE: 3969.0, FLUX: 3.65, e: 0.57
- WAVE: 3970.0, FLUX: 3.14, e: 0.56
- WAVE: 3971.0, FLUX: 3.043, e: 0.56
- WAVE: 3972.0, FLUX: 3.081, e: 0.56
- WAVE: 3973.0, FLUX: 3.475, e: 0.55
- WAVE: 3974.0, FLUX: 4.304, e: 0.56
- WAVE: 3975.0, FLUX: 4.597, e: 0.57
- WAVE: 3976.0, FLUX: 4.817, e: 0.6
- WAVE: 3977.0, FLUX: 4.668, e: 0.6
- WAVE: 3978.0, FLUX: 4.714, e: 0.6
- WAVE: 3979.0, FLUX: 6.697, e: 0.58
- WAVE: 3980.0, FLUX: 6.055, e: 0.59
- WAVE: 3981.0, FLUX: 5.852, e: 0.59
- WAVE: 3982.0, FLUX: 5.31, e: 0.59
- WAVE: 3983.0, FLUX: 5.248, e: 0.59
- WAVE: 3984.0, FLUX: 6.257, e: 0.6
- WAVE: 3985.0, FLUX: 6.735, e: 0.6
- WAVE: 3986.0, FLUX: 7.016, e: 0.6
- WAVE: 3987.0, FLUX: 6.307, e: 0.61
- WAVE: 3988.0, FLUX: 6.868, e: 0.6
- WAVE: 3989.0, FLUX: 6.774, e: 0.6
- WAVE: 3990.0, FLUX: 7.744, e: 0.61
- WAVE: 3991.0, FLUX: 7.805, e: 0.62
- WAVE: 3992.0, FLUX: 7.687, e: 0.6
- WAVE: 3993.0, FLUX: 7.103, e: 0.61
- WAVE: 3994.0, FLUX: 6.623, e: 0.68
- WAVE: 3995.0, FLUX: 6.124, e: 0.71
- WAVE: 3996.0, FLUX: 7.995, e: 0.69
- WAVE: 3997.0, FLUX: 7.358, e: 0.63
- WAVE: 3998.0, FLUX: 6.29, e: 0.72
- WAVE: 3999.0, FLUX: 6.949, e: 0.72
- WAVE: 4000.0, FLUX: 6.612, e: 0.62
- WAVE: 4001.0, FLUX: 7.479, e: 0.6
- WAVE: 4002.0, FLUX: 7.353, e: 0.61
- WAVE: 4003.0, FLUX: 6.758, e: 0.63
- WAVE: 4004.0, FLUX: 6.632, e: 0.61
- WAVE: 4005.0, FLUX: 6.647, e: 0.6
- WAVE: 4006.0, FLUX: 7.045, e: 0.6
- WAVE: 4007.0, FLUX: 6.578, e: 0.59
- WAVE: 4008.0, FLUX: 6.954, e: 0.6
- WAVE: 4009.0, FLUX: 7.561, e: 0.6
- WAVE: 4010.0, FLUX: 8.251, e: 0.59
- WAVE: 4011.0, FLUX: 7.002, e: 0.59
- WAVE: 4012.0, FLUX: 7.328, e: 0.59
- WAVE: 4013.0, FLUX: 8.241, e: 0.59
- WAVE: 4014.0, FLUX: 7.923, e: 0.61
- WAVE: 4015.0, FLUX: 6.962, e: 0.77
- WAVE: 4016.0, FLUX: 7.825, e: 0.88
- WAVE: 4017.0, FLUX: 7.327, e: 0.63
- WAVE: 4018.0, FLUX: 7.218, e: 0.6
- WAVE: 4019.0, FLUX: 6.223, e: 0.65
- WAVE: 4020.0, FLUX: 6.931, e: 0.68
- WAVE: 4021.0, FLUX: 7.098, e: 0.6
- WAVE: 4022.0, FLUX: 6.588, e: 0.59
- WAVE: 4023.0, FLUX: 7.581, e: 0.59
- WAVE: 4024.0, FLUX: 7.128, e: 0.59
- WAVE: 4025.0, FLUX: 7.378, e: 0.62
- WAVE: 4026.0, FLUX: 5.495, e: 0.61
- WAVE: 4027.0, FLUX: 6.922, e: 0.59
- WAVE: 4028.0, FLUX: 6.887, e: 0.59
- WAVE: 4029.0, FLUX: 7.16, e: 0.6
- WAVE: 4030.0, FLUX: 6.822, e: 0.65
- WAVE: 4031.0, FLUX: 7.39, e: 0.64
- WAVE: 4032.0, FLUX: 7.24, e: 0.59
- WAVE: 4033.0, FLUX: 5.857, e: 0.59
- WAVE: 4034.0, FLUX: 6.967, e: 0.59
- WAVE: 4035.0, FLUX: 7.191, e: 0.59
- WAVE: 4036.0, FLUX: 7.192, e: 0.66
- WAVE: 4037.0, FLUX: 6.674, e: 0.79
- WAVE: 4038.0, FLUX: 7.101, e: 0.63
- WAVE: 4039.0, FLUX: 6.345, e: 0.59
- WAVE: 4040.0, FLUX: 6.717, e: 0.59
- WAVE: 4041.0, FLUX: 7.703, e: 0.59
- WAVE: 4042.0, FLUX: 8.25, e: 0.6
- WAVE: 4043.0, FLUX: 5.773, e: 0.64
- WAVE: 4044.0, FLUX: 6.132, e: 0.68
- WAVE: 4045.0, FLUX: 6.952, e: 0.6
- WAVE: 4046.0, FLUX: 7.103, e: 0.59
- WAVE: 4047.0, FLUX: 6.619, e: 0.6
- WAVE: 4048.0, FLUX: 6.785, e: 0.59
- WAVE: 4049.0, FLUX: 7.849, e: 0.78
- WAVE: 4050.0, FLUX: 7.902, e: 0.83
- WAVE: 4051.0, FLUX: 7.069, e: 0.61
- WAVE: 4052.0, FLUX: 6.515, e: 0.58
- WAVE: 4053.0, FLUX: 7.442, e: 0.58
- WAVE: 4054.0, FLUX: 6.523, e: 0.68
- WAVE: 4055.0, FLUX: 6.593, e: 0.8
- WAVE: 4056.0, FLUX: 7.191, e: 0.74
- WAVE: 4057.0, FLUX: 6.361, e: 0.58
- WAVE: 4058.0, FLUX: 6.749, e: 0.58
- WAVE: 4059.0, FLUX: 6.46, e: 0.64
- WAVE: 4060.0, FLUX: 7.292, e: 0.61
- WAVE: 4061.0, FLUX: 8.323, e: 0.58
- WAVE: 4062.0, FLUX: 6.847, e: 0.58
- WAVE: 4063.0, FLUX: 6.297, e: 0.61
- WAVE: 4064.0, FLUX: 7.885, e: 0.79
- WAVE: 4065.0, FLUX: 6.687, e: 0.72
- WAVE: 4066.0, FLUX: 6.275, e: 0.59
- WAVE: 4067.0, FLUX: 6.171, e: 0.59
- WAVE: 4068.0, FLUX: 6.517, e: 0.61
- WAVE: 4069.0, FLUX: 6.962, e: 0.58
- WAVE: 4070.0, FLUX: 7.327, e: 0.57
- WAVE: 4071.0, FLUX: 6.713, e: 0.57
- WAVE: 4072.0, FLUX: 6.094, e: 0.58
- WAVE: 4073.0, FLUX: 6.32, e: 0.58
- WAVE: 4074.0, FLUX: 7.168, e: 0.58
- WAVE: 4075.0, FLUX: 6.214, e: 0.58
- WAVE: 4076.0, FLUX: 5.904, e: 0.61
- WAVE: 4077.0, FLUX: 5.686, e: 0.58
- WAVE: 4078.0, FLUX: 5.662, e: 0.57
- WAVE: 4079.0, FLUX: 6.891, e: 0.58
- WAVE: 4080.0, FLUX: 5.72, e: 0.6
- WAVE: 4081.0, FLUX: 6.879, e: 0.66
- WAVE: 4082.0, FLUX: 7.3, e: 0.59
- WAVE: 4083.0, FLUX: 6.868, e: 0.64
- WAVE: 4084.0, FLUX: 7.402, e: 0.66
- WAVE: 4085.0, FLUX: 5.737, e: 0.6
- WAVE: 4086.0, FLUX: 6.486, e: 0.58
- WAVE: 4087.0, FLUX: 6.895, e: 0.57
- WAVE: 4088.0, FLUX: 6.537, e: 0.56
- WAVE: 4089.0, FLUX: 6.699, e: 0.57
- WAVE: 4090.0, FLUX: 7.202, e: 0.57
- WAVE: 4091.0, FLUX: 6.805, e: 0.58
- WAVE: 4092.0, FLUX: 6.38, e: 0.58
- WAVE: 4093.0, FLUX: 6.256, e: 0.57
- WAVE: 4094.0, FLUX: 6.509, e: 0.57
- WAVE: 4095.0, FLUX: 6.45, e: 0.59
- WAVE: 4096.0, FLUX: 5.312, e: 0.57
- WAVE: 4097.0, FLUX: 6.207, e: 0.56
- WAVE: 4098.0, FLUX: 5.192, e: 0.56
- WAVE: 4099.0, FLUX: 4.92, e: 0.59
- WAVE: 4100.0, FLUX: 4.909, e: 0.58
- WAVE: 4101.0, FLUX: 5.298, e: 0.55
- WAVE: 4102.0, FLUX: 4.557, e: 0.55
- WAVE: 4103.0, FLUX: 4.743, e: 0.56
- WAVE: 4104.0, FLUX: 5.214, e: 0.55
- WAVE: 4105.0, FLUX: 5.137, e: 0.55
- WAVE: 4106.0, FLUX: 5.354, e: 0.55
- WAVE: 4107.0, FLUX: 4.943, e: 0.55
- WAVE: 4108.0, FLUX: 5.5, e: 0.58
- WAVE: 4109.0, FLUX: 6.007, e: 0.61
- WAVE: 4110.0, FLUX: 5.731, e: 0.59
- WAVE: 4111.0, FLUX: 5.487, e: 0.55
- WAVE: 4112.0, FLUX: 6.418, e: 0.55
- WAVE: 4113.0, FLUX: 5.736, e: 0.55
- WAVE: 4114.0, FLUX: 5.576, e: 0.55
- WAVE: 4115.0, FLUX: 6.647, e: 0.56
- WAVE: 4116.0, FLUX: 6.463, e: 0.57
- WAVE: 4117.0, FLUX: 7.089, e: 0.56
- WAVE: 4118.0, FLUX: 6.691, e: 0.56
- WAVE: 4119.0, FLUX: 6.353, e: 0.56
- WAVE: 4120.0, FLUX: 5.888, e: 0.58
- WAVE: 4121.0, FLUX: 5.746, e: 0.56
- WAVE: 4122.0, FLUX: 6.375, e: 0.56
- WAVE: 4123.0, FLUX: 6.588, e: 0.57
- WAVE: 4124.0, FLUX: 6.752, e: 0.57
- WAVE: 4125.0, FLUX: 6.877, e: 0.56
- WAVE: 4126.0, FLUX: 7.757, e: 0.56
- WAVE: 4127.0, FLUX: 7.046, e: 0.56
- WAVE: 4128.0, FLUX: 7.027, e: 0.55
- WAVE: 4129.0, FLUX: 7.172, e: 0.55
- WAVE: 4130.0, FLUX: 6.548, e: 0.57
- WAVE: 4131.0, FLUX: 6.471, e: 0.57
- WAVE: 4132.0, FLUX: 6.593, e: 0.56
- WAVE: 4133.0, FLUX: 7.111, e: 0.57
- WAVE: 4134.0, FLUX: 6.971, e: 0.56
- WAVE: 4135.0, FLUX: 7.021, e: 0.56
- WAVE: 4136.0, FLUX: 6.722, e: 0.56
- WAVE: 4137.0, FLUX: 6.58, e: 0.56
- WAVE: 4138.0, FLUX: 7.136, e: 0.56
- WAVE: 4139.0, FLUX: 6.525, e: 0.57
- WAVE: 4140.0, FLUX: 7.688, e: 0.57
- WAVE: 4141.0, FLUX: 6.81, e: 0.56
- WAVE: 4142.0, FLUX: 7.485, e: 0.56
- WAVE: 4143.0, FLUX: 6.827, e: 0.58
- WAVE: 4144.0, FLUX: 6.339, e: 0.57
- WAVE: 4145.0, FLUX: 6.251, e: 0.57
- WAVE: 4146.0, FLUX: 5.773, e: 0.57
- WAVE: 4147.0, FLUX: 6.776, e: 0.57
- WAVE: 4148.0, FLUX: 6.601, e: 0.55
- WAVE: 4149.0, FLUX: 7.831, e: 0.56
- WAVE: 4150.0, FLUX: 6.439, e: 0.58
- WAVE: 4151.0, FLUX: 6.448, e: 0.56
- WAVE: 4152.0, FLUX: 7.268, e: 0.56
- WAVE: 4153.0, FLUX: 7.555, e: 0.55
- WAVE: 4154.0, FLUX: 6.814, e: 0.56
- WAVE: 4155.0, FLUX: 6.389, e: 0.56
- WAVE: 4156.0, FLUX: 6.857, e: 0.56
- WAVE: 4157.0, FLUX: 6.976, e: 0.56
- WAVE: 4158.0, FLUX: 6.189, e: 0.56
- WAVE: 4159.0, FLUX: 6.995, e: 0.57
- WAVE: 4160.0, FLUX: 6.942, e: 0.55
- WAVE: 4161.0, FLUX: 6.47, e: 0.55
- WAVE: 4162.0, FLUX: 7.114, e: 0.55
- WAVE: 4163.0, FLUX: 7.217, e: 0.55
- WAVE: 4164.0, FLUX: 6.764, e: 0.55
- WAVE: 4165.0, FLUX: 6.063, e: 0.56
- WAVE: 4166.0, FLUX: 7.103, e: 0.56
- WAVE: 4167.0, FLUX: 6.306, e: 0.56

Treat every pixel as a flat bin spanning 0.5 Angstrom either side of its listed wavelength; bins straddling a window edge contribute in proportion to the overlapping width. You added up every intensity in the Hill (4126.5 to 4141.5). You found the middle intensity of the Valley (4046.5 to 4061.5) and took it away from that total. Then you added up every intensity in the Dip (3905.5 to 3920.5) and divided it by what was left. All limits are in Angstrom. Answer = 0.97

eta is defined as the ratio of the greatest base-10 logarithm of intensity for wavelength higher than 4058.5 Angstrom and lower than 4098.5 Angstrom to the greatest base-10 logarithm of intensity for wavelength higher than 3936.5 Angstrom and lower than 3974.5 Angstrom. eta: 1.07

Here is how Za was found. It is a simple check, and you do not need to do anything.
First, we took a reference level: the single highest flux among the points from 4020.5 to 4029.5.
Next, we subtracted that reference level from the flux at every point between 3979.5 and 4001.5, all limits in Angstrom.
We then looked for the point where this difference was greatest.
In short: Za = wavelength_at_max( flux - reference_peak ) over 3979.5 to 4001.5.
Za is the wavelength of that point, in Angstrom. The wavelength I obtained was 3996.0 Angstrom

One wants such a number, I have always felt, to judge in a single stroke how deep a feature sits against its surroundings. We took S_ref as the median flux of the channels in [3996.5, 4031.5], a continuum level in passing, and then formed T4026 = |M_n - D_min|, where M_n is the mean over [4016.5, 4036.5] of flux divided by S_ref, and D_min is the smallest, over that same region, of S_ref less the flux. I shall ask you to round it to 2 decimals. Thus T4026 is 1.52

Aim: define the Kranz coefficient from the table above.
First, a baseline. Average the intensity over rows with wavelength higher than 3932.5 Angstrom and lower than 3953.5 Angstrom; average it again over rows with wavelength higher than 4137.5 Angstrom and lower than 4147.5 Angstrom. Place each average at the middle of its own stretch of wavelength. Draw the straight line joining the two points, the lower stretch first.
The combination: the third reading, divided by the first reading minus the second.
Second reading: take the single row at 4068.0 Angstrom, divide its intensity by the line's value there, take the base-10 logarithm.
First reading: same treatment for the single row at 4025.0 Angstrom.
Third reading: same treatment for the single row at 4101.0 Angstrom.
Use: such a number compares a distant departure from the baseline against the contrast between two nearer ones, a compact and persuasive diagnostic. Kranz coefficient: -1.37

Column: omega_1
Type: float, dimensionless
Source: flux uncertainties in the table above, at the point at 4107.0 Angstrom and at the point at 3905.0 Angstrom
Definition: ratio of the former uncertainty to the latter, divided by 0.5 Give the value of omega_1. 1.72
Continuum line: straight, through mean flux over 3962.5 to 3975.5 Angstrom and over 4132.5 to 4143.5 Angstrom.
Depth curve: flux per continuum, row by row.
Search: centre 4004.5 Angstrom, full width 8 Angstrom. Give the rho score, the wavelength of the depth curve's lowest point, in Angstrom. 4007.0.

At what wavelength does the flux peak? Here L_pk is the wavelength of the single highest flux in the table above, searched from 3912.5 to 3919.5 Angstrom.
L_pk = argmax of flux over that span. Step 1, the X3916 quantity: 3919.0 Angstrom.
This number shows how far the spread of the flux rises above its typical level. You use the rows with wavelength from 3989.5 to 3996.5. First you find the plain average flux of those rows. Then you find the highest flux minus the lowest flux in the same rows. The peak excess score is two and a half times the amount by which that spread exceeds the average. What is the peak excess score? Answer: -14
